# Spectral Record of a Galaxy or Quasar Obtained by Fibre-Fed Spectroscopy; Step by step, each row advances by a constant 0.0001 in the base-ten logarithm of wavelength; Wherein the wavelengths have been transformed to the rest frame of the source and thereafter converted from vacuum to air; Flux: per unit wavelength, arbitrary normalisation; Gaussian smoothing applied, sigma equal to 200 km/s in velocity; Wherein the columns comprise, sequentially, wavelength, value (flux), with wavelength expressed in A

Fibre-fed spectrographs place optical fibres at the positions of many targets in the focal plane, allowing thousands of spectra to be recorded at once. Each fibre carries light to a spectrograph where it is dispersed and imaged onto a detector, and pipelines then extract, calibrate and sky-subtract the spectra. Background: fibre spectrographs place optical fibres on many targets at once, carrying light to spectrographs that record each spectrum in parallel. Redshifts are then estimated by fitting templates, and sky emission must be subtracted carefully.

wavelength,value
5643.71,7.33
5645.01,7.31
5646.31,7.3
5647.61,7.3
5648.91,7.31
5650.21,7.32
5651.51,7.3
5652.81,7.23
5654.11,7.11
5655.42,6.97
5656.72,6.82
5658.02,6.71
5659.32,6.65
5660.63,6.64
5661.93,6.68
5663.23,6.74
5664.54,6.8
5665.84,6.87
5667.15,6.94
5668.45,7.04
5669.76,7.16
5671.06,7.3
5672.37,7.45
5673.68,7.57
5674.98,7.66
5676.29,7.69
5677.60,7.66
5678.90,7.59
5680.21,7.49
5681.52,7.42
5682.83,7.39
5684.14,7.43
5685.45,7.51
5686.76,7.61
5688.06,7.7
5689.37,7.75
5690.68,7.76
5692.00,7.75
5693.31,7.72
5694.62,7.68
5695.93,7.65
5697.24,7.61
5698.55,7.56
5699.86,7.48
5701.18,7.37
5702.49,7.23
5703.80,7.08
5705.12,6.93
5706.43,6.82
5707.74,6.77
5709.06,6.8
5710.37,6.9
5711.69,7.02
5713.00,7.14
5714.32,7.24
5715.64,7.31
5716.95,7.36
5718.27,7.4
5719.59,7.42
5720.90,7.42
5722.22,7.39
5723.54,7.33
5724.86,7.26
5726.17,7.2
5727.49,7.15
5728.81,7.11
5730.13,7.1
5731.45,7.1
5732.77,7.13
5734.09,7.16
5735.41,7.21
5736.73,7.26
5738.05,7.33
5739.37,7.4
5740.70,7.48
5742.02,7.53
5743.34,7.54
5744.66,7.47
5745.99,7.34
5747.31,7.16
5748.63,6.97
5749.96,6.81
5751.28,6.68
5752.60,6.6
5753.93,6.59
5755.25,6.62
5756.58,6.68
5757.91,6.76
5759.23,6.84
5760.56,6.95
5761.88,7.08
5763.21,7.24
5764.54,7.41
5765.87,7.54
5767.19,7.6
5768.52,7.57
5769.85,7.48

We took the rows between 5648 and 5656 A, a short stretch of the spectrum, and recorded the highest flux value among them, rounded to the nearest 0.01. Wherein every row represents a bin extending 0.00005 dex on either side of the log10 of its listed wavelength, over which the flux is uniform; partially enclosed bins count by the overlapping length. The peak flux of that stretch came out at 7.32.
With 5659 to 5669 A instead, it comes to 7.04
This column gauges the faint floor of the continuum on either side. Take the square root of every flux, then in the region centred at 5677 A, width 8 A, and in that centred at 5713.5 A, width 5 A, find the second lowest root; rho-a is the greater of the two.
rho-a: 2.75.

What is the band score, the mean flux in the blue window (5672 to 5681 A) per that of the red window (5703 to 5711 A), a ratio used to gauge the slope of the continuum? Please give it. 1.10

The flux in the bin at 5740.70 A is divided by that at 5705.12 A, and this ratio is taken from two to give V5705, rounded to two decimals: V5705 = 0.92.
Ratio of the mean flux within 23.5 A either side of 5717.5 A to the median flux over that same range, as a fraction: 1.00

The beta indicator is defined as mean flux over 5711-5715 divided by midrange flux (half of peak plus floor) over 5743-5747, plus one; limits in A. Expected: 1.96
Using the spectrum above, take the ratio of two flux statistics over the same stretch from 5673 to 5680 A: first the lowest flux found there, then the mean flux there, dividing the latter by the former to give 1.01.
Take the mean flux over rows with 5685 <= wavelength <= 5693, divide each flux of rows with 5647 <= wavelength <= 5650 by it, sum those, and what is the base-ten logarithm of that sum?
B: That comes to 0.279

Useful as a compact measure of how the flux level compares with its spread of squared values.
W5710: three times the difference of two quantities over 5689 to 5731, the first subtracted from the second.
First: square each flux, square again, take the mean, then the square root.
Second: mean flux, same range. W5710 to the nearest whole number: -139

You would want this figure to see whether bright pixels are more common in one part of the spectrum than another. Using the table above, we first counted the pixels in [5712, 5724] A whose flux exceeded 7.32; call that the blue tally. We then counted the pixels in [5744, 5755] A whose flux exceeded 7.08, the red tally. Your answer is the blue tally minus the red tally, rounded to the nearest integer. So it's 3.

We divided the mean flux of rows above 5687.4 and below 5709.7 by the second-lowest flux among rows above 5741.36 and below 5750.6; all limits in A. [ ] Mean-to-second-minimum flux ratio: 1.06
